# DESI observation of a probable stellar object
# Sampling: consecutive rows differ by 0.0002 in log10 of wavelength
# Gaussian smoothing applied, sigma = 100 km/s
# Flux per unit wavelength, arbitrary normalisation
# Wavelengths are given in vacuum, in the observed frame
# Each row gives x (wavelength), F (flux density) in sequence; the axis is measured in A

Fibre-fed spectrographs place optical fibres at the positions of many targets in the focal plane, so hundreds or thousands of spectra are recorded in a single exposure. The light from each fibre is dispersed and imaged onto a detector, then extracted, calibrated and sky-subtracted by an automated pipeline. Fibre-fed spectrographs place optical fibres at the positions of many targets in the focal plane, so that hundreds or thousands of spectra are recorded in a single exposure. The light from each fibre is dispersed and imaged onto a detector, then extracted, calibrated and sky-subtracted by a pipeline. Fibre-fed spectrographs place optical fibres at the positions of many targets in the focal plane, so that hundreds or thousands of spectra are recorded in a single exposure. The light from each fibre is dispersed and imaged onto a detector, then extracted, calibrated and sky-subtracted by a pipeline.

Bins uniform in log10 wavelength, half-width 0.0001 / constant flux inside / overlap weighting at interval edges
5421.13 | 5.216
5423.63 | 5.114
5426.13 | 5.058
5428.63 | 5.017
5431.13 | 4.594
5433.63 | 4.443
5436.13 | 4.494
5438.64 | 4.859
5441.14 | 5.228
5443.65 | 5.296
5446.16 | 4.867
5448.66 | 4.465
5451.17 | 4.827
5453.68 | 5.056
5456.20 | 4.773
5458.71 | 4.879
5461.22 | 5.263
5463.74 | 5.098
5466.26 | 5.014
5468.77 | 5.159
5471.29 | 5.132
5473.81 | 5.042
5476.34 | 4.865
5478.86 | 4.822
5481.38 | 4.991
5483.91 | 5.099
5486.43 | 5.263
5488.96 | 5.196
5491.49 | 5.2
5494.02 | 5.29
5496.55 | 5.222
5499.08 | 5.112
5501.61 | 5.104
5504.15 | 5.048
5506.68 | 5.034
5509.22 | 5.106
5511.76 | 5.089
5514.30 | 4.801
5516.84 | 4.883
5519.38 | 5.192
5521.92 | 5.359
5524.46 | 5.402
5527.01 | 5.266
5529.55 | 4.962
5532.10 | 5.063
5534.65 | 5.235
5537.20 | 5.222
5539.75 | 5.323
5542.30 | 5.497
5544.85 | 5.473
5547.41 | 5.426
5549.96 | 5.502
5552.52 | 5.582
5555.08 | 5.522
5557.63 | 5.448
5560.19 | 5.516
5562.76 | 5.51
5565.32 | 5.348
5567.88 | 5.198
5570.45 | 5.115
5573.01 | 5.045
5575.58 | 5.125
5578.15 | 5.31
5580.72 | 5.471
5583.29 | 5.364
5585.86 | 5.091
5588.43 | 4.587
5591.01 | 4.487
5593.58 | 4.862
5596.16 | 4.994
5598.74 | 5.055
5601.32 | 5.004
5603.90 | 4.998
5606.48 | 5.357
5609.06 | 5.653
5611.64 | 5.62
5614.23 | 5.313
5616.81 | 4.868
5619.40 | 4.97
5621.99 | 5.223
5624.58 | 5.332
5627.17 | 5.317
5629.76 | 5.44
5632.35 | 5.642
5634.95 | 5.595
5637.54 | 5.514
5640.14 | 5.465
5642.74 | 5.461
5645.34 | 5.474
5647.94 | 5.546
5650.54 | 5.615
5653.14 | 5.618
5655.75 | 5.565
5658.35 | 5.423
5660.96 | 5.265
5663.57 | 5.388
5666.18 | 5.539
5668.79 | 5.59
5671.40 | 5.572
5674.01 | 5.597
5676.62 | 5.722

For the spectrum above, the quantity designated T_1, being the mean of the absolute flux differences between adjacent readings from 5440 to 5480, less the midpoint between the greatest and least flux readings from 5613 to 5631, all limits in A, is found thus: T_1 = -4.954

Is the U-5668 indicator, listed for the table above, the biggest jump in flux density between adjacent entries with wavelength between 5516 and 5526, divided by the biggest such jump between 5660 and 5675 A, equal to 2.0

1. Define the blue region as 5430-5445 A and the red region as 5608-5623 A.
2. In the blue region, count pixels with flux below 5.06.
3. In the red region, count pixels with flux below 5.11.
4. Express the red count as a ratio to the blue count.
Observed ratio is 0.5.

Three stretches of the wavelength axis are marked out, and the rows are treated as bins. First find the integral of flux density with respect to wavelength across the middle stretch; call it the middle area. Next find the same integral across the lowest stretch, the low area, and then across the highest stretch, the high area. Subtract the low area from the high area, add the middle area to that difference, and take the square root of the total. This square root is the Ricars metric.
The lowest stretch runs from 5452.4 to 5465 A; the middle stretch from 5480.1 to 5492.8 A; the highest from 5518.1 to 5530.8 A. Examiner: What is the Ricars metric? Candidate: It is 8.29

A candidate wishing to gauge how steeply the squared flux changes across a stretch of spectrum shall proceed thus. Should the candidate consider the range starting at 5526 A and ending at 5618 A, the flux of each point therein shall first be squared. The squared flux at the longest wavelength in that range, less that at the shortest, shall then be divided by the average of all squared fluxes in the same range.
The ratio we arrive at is -0.15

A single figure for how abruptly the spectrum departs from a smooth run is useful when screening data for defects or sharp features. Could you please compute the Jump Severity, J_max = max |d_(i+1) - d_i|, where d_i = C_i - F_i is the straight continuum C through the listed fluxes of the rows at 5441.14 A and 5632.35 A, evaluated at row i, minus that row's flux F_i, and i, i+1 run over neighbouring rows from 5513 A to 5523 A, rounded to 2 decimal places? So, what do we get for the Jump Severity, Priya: 0.30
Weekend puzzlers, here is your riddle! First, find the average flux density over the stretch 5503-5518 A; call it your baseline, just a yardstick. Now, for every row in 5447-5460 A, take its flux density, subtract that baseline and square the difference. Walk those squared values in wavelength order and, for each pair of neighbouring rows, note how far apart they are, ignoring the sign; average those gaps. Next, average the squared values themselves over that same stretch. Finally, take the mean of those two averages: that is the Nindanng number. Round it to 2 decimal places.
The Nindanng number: 0.08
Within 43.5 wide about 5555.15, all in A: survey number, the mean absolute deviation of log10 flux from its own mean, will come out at 0.012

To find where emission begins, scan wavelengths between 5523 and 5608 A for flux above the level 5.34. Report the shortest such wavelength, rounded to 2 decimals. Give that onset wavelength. 5524.46 A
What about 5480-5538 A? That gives 5521.92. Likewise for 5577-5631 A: 5580.72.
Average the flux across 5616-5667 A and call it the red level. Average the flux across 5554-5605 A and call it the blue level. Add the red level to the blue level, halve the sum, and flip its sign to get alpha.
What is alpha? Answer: -5.28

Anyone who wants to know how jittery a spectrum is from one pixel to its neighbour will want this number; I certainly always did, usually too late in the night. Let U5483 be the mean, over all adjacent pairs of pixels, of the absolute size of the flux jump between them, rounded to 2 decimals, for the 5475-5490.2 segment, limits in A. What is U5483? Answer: 0.11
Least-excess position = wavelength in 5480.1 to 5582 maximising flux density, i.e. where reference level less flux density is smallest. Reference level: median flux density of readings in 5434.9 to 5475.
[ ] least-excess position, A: 5552.52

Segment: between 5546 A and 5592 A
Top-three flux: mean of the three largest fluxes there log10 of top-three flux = 0.744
